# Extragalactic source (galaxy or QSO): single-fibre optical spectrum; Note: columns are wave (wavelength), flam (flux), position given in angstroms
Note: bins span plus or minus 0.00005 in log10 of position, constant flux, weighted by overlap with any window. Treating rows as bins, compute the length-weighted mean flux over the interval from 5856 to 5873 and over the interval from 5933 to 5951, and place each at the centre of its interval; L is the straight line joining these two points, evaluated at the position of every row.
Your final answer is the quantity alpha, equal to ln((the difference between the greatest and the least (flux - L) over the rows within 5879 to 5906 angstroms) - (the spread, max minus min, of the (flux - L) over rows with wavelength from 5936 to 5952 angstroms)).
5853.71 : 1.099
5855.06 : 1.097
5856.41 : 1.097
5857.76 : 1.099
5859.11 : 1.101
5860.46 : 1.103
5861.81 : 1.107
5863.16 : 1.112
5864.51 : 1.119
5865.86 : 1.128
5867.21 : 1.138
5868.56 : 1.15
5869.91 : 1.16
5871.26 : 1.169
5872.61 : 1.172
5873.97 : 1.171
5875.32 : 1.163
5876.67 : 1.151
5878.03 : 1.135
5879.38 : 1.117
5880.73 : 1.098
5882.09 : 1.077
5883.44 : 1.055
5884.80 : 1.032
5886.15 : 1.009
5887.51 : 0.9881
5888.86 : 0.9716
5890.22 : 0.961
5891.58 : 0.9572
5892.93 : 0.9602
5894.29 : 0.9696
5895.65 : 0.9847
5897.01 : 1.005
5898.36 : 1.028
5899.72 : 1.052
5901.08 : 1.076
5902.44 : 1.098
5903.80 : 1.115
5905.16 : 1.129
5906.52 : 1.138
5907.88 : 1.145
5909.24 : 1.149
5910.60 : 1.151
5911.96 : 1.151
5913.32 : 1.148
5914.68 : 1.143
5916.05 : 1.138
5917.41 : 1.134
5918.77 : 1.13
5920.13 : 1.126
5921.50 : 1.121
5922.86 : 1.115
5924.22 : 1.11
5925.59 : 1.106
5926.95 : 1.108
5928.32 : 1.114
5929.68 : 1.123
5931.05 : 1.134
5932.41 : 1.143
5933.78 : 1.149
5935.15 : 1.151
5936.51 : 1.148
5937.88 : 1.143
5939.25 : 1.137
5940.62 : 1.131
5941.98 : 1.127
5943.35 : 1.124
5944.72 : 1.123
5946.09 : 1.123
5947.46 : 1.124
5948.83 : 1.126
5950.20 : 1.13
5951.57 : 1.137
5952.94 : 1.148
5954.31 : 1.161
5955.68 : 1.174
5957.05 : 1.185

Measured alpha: -1.9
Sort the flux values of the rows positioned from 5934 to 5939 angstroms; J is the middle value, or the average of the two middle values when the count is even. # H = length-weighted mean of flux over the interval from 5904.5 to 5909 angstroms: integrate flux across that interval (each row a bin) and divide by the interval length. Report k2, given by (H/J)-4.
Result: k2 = -3.01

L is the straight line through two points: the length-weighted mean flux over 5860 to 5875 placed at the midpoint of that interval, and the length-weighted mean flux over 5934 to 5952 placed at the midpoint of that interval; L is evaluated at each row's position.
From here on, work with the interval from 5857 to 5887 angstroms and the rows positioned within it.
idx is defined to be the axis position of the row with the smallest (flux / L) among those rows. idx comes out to 5886.15 angstroms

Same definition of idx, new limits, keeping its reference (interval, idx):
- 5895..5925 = 5895.65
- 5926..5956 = 5926.95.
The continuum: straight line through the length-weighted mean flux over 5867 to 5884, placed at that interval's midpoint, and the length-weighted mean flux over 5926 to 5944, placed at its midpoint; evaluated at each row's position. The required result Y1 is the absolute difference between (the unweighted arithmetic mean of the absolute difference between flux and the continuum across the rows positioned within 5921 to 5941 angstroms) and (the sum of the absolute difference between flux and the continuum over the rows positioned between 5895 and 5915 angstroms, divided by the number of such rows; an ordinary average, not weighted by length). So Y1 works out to 0.03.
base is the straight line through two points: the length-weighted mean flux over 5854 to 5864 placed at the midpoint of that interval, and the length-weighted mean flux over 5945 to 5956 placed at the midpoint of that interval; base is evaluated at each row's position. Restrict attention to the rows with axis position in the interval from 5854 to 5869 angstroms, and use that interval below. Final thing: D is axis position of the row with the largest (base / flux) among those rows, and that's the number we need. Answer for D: 5856.41 angstroms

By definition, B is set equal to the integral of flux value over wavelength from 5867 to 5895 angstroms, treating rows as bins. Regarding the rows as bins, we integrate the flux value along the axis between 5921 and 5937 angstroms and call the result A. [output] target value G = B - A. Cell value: 12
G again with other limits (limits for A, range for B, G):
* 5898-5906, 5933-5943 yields 3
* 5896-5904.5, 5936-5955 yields 13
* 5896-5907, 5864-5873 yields -2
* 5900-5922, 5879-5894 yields -10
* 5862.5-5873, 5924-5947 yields 14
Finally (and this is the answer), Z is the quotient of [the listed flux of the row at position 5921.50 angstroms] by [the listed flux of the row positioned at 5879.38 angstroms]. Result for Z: 1.00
